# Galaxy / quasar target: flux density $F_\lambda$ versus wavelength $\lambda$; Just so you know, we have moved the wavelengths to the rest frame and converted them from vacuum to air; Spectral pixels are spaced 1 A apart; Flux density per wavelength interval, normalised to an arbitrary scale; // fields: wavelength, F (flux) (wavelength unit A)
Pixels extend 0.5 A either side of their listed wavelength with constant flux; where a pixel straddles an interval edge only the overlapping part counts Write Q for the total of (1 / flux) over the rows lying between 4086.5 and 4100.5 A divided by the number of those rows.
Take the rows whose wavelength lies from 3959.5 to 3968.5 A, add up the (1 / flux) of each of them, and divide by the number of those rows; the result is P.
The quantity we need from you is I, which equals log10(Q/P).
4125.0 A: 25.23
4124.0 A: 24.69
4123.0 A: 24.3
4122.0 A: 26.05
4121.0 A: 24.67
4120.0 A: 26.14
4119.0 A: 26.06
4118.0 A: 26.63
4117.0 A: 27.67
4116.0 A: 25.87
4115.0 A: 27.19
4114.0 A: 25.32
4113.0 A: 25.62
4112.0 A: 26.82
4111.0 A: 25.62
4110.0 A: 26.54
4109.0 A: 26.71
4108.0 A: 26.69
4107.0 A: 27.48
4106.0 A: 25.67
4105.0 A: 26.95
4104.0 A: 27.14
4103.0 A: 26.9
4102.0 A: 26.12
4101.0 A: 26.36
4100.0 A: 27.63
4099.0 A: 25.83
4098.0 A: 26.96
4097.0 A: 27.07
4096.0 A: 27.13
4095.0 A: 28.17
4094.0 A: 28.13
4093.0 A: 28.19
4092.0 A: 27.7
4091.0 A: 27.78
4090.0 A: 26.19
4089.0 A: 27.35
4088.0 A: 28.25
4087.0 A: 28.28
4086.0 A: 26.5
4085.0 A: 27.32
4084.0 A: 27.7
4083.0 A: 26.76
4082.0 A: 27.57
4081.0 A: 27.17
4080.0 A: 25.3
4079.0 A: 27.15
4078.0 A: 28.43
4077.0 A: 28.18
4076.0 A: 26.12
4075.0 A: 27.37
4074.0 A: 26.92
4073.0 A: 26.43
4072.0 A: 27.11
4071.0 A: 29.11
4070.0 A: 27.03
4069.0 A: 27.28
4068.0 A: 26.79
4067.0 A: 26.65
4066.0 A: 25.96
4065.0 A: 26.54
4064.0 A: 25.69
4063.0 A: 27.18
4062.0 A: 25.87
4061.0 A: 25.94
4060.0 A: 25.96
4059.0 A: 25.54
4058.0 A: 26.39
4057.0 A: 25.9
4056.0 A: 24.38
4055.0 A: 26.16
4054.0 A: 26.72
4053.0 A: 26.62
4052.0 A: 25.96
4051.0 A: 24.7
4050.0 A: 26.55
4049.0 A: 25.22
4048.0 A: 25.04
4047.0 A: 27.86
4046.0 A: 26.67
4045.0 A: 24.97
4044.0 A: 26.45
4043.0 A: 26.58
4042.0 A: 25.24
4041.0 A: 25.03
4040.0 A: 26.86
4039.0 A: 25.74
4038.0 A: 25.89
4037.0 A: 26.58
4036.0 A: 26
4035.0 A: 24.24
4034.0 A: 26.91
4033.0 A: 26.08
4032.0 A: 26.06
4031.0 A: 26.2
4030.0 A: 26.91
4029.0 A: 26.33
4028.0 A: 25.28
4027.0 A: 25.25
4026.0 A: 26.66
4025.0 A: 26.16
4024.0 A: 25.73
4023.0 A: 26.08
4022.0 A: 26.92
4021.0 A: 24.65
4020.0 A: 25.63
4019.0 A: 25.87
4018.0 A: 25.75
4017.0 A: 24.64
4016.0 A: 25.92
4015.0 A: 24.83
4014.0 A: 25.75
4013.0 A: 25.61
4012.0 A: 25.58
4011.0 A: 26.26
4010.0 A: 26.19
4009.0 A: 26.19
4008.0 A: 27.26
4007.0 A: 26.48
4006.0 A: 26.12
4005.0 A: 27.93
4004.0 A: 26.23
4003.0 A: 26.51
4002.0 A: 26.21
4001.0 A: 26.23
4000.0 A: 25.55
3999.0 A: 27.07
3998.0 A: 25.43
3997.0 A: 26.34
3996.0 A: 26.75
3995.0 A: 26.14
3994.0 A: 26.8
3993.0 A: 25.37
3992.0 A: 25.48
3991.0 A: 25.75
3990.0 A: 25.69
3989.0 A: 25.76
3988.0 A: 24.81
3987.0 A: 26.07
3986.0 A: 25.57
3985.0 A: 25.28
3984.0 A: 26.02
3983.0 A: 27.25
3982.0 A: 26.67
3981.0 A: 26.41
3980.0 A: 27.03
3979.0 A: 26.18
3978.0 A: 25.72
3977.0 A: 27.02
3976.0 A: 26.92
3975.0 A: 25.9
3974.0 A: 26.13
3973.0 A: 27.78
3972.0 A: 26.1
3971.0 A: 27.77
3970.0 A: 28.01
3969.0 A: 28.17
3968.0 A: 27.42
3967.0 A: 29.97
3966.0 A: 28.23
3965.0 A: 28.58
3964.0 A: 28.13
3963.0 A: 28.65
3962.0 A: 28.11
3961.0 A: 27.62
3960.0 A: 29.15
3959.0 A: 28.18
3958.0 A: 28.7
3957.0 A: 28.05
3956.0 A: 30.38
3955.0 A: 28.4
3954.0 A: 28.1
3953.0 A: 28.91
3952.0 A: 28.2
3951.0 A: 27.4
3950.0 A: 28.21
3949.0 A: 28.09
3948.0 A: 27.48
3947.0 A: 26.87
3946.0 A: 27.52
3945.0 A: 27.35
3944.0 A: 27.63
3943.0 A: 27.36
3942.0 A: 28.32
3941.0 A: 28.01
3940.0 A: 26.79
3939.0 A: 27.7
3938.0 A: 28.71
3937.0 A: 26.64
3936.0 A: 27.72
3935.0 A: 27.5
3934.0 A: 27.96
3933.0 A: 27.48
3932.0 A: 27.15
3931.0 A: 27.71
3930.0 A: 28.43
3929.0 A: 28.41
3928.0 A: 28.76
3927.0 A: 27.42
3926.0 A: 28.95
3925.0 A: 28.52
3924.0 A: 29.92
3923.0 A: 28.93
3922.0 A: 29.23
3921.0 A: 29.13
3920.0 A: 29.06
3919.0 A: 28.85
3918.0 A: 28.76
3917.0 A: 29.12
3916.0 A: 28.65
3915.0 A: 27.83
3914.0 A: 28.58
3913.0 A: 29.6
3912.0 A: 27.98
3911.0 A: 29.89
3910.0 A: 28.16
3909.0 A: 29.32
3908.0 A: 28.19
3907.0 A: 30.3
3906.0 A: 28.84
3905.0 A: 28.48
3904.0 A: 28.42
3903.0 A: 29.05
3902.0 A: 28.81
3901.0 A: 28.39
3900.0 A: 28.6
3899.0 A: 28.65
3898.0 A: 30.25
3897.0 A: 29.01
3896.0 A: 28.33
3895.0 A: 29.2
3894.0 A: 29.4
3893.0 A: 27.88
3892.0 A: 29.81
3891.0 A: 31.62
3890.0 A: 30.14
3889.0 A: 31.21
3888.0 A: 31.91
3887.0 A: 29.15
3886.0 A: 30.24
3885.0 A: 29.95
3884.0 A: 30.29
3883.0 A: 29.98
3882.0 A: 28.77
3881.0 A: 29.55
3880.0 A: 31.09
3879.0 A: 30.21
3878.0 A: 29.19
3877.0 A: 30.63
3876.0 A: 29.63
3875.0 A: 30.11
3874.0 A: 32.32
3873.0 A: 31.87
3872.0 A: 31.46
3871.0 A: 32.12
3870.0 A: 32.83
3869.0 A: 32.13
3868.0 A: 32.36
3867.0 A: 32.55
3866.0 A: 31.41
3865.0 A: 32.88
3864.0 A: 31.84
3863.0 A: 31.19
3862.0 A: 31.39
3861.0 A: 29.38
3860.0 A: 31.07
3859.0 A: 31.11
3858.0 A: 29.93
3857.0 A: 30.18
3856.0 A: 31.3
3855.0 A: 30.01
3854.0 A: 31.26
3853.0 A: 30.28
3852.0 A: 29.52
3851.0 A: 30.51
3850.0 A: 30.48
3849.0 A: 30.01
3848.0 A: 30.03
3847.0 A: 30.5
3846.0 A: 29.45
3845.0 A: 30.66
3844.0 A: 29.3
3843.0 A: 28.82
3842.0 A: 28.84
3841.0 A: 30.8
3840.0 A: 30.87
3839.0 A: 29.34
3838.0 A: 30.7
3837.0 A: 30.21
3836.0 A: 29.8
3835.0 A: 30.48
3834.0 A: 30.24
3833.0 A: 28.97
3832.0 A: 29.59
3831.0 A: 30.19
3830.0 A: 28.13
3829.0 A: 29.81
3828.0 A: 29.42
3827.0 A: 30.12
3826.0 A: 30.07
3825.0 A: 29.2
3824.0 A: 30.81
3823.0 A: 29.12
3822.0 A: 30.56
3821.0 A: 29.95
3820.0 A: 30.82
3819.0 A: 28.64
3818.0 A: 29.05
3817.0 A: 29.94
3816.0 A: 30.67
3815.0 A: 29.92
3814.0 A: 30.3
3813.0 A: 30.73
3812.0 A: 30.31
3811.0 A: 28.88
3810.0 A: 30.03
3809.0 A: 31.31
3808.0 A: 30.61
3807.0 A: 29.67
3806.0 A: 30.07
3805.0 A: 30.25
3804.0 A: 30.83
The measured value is 0.015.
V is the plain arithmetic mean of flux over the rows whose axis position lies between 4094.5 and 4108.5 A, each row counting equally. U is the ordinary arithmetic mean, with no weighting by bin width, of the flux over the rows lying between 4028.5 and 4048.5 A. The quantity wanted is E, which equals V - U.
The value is 0.8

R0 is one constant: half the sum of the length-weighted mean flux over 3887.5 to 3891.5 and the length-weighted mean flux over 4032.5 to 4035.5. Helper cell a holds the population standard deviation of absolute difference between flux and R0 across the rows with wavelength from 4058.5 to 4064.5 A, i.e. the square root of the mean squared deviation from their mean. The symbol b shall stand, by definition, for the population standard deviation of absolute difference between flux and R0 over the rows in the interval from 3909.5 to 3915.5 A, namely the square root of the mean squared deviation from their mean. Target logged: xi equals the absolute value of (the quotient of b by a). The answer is 0.8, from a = 0.53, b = 0.45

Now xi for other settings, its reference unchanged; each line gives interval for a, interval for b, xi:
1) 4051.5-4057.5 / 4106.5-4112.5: 0.7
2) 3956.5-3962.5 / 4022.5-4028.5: 2.3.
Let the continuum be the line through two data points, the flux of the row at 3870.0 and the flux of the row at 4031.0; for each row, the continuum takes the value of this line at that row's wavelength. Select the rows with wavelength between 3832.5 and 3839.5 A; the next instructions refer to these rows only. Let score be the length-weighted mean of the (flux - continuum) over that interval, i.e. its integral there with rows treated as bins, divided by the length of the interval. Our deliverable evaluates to -4.3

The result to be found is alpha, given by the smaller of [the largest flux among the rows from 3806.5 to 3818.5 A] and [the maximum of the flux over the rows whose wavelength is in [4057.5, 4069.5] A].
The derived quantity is 27.3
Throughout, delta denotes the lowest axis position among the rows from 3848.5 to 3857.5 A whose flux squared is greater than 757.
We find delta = 3849.0 A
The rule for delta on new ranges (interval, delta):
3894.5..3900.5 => 3895.0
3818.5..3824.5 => 3819.0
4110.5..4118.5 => 4117.0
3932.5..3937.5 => 3934.0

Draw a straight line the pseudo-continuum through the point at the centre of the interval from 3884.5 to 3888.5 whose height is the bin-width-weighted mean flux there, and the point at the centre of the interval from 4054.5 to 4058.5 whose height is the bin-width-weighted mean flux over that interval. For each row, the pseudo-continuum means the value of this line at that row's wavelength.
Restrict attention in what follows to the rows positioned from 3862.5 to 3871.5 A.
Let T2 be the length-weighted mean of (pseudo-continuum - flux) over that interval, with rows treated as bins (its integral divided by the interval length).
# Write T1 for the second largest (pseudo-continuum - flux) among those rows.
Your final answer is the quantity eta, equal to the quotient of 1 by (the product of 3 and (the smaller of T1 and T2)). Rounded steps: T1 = -0.54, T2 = -1.30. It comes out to -0.3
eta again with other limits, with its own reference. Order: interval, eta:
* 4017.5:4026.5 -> 0.5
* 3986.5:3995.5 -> 0.2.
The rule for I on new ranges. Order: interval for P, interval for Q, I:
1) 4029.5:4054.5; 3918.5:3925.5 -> -0.048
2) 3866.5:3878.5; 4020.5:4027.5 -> 0.083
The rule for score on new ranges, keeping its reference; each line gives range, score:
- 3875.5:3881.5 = -2.4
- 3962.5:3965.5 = -0.5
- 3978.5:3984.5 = -1.6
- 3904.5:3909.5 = -2.3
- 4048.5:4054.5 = 0.6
